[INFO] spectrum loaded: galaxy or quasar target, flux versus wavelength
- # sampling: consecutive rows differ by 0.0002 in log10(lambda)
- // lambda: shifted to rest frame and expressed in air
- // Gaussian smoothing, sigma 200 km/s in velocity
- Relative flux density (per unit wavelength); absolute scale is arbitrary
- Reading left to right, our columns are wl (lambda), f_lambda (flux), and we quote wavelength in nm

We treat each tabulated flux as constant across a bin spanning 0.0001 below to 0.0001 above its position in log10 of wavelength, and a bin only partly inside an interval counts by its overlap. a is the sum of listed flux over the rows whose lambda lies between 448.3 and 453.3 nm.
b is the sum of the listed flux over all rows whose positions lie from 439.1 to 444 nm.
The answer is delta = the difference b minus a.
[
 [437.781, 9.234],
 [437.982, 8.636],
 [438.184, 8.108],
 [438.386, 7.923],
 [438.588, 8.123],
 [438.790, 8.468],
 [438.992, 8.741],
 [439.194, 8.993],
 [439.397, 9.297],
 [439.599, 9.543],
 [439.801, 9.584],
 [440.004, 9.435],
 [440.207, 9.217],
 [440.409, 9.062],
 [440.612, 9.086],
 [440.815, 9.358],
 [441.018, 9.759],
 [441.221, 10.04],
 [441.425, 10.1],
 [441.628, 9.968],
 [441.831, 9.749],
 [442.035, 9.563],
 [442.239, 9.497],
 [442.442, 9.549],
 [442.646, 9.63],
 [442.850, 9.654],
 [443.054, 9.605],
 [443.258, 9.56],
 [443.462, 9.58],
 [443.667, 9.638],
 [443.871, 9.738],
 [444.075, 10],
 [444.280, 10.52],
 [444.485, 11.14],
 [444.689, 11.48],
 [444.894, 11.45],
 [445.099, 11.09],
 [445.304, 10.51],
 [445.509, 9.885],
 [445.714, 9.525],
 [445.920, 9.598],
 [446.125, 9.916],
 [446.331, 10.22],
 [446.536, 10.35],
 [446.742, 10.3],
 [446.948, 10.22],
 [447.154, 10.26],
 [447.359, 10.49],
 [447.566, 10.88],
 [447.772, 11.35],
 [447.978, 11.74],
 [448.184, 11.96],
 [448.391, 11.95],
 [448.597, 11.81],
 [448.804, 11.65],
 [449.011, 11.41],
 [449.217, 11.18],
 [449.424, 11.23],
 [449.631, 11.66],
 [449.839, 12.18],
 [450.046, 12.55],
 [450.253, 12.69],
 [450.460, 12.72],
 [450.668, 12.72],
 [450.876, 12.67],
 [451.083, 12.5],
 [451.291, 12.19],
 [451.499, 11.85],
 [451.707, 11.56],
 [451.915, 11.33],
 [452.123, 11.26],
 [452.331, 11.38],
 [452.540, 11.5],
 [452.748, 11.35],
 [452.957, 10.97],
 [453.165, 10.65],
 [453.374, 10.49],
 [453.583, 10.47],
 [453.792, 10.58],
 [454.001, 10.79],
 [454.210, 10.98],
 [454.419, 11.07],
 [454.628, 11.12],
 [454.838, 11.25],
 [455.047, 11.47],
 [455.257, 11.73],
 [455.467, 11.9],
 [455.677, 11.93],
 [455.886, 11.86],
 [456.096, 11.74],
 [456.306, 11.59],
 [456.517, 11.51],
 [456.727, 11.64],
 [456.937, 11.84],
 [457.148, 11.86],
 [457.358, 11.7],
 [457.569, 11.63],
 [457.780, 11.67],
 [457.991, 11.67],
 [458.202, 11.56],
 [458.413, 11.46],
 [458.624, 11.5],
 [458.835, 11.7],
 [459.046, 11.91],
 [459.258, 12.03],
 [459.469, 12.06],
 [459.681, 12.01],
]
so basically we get -54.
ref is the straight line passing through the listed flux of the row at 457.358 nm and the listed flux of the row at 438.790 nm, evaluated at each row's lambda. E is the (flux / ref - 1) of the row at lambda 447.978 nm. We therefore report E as 0.17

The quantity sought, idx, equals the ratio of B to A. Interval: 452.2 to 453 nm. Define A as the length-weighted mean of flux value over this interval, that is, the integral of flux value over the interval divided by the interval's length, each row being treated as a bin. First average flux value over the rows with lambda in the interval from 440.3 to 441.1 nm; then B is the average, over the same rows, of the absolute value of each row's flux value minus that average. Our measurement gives 0.021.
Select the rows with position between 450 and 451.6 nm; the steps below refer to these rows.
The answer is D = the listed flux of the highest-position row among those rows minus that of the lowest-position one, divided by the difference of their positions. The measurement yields -0.5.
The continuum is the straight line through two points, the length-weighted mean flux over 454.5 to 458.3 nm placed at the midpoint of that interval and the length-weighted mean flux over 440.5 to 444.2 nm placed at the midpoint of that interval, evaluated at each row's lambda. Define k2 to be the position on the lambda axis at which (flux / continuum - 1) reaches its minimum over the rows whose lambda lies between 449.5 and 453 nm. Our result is 452.957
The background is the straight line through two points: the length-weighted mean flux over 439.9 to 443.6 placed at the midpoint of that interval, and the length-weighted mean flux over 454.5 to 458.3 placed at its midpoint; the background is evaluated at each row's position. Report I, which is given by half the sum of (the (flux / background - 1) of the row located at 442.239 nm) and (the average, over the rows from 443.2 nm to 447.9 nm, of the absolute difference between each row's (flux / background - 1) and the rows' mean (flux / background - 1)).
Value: 0.02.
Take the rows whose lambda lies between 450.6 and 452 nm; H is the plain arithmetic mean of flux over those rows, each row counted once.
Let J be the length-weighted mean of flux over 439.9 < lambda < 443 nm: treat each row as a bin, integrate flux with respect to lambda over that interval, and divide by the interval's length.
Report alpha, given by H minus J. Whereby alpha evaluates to 2.5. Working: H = 12.1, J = 9.6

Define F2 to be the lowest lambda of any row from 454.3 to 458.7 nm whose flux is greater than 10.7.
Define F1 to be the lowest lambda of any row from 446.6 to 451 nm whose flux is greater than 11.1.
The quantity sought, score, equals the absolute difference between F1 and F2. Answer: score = 6.65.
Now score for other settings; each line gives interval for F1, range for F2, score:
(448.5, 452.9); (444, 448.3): 4.11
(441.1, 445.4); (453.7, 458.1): 9.52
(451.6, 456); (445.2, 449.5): 4.14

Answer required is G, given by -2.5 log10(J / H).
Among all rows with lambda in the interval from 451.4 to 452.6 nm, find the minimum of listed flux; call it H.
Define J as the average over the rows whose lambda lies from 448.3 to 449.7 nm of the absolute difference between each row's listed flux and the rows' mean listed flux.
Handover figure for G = 4.2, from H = 11.26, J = 0.24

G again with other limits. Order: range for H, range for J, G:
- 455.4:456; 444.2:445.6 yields 3.5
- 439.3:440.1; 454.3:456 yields 3.7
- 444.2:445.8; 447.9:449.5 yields 3.9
